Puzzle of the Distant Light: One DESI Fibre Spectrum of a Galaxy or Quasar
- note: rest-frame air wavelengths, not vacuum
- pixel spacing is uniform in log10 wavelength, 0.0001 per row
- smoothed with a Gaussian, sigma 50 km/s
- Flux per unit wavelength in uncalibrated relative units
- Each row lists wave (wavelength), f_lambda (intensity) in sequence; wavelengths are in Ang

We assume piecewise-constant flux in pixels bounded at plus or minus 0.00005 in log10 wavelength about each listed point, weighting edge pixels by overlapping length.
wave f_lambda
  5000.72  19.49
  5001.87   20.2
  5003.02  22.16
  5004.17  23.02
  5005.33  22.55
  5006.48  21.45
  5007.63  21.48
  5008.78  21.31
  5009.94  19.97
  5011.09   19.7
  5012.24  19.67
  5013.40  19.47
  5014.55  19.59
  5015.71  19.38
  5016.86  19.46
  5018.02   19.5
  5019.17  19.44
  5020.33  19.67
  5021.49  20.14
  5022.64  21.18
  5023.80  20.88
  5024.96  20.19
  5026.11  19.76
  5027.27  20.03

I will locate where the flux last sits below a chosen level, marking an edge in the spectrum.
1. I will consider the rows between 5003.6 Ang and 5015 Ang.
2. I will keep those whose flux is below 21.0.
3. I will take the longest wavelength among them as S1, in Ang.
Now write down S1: 5014.55 Ang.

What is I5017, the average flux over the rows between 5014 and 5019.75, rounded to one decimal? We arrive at 19.5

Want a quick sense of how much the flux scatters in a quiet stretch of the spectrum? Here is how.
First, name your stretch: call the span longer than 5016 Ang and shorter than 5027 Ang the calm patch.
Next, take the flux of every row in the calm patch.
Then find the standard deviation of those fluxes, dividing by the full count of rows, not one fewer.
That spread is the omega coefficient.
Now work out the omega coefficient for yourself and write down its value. 0.60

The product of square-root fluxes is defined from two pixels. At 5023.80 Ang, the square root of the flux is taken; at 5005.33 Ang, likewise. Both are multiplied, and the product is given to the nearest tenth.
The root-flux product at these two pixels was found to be 21.7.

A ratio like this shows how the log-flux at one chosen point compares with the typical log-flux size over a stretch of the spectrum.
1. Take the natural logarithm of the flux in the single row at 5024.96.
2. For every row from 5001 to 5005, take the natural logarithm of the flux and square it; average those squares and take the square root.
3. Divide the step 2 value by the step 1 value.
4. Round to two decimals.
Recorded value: 1.03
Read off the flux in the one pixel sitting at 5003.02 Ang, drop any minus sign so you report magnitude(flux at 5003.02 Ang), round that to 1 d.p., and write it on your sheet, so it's 22.2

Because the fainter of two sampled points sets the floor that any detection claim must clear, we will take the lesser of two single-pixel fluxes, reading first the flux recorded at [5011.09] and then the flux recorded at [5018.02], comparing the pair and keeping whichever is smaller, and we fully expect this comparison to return 19.5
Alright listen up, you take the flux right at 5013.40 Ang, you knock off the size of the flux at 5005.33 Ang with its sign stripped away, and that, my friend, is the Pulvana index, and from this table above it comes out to -3.1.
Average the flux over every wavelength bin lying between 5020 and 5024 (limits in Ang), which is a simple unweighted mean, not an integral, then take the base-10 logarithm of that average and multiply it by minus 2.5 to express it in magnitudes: -3.28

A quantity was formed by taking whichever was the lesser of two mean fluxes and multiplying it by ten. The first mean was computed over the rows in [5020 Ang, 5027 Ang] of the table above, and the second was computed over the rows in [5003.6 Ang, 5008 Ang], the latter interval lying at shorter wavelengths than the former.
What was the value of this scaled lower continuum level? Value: 203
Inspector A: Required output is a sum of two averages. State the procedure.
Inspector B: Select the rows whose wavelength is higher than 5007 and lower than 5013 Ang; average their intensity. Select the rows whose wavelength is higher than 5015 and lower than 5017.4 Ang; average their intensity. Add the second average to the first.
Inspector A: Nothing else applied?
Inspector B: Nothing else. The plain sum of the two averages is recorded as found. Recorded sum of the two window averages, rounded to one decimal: 39.8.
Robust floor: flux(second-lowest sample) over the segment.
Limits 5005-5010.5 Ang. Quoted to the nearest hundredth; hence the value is 21.31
